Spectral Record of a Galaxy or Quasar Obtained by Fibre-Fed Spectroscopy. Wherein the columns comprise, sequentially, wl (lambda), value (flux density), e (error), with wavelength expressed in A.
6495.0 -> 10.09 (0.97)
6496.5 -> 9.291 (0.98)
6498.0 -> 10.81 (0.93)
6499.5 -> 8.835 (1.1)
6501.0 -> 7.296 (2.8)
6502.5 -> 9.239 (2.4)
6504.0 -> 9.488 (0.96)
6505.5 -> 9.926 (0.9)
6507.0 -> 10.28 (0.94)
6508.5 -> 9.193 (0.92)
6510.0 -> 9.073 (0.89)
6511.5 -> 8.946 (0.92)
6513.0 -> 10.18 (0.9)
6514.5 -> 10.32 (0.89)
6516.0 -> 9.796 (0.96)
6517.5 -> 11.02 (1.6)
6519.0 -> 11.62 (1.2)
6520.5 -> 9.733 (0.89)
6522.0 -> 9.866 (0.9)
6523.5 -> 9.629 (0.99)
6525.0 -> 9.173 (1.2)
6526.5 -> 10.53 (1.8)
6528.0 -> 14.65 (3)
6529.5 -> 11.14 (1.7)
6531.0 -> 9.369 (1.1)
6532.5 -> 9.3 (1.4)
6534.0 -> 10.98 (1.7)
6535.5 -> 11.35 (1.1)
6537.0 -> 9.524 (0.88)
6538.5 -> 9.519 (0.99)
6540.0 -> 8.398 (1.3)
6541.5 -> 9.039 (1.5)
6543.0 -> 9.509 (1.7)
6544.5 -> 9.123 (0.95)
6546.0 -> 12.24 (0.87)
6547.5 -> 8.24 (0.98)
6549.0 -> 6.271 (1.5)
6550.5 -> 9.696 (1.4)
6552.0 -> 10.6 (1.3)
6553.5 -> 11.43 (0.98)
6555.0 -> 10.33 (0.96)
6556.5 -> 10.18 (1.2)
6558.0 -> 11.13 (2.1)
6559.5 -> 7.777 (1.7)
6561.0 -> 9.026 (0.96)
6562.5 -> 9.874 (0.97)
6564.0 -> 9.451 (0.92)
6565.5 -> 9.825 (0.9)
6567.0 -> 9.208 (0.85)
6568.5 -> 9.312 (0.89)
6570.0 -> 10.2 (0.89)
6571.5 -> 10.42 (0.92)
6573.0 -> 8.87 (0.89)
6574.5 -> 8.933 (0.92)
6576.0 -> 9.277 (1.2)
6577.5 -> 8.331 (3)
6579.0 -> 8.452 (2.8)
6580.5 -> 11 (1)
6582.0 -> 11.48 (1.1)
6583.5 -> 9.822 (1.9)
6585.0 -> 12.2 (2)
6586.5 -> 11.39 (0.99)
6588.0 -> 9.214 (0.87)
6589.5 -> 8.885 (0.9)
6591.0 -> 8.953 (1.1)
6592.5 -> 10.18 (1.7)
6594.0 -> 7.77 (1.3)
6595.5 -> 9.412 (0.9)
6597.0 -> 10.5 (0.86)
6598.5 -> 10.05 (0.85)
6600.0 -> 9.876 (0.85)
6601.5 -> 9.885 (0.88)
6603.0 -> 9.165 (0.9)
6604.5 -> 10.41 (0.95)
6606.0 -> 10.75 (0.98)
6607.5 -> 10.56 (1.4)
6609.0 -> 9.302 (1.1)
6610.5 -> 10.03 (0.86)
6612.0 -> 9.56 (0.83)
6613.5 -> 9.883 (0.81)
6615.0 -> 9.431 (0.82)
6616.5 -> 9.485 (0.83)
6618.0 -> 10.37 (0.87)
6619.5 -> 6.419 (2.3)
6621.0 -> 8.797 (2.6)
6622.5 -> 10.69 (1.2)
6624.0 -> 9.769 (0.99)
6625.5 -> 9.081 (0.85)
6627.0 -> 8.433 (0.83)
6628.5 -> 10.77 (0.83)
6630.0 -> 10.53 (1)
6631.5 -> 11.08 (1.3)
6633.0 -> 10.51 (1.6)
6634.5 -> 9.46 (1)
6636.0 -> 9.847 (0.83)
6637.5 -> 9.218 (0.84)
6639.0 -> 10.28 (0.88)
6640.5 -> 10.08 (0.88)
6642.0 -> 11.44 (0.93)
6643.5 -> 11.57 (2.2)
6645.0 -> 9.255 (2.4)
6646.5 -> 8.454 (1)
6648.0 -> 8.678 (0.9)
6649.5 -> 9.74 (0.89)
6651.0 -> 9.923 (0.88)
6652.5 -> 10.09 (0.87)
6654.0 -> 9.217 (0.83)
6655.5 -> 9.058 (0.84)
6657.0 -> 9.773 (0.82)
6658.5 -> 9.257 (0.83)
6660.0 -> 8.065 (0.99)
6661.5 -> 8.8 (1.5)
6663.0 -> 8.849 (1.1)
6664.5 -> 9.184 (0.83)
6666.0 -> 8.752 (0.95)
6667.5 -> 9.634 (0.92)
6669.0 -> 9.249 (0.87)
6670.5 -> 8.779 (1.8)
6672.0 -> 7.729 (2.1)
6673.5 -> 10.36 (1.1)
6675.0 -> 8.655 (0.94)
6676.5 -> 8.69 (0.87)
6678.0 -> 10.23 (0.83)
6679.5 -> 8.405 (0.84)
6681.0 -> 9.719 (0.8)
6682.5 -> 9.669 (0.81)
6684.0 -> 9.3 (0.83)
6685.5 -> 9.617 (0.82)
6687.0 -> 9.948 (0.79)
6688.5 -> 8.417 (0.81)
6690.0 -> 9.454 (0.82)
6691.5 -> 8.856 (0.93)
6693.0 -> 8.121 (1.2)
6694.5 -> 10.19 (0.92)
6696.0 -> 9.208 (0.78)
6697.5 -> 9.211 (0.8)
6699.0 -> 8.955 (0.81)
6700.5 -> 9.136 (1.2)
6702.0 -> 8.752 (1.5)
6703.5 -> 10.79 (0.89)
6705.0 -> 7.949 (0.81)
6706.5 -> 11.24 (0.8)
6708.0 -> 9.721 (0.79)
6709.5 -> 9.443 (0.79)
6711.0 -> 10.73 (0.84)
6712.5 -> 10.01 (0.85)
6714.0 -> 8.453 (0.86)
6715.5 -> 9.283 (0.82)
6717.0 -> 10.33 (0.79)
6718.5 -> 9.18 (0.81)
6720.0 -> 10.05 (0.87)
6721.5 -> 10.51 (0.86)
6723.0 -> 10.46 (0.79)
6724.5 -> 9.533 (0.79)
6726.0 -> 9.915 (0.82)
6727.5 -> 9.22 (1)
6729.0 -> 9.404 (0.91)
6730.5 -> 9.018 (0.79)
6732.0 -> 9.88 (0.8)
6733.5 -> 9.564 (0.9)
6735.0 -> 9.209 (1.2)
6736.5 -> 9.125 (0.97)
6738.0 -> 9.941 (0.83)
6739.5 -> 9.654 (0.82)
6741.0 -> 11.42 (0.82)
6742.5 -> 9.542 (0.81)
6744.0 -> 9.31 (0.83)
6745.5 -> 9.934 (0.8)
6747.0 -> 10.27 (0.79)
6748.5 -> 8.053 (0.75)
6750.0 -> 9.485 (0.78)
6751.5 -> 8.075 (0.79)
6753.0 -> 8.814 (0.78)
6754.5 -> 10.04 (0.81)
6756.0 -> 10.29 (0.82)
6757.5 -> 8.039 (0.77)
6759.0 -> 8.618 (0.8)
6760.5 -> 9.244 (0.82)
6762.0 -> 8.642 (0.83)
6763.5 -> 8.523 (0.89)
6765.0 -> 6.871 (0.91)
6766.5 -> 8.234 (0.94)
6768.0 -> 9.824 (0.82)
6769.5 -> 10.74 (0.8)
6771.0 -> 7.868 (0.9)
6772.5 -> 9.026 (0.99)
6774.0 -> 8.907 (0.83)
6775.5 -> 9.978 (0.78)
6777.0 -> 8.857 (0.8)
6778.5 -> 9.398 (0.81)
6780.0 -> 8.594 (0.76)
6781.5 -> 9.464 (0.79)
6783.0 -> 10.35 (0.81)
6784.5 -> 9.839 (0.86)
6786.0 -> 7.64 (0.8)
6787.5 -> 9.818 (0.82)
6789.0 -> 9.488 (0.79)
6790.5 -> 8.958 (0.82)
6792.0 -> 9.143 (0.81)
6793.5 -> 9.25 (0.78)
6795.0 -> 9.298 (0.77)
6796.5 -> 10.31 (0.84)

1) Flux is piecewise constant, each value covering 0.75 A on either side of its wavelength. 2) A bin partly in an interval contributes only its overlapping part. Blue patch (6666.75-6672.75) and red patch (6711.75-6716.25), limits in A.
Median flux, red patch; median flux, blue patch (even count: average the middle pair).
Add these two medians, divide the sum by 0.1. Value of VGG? 183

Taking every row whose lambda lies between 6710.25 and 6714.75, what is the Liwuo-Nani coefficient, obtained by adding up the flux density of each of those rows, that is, 29.2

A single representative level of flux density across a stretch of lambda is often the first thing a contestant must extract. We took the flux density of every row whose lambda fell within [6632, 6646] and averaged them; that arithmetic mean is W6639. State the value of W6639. 10.2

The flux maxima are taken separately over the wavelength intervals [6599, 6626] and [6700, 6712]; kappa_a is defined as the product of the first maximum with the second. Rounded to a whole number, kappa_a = 121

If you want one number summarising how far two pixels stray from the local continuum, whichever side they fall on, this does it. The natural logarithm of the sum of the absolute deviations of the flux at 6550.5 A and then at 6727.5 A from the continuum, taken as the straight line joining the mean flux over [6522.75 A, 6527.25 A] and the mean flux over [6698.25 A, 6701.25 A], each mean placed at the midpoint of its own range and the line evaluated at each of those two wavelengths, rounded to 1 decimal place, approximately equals -1.2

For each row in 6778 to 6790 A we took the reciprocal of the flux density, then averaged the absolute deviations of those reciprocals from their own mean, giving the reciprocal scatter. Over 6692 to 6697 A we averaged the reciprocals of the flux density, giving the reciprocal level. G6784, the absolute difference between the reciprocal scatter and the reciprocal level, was 0.102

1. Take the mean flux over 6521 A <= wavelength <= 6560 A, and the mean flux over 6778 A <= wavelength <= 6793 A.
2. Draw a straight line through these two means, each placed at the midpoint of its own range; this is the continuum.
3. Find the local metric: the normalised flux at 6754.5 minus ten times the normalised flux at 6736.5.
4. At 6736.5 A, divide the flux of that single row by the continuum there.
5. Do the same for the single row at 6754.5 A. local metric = -8.6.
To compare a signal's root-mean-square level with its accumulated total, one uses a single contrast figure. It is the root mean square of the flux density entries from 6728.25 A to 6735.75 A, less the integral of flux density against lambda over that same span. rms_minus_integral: -61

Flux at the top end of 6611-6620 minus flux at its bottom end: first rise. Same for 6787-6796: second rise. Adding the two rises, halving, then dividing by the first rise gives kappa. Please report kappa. 1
